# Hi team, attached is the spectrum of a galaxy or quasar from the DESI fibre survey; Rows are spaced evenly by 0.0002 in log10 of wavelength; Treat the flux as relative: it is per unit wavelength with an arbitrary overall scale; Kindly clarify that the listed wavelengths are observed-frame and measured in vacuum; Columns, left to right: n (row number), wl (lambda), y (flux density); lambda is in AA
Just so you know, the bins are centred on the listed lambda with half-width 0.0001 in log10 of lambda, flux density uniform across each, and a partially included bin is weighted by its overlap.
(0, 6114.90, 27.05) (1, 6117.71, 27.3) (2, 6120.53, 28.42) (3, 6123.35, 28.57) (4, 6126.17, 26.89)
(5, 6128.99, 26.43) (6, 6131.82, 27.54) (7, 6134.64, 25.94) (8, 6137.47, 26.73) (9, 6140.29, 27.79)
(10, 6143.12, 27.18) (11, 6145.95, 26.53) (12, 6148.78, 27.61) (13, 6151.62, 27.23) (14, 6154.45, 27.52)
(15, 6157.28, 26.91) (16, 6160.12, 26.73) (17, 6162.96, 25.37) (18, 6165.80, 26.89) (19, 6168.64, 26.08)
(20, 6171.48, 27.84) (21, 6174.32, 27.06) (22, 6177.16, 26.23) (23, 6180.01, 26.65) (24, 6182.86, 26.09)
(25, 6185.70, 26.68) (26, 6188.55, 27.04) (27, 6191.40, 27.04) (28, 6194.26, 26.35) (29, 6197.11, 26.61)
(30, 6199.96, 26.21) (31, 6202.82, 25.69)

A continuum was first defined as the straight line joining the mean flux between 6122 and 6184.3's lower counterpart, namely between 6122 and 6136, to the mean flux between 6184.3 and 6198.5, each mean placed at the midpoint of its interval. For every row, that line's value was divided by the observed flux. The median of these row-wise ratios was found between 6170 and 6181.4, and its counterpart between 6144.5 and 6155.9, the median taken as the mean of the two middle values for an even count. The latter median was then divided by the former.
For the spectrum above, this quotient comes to 0.99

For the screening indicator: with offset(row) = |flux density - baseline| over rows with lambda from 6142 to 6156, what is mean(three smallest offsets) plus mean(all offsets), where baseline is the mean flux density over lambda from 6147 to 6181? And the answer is 0.84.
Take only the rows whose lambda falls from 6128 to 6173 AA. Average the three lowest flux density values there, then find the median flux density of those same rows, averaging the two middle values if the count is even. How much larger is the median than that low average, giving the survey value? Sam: 1.1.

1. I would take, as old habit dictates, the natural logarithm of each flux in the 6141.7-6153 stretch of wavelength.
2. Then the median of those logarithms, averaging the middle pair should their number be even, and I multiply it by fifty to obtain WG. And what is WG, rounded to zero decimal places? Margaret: 165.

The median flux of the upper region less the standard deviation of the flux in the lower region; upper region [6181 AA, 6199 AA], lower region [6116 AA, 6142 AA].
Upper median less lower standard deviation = 25.8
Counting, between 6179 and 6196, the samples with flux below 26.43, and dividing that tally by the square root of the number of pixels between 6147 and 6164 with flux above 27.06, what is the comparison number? 1.2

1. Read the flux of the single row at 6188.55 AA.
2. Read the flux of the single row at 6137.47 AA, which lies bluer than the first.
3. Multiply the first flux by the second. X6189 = 723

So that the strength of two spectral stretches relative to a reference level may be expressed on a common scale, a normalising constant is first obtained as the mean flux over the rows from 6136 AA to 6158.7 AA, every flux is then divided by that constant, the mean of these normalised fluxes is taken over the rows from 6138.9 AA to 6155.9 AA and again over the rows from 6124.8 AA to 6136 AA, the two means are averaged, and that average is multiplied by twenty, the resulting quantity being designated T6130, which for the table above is 19.87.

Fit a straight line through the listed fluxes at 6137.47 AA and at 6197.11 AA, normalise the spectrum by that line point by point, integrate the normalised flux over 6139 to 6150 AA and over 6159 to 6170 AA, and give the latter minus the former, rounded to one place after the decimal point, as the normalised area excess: -0.4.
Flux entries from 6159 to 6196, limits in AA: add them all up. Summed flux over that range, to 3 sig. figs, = 346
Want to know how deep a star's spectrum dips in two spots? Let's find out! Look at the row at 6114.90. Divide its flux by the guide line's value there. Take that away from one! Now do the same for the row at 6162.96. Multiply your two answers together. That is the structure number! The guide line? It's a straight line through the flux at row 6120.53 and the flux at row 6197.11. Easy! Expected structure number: 0.0039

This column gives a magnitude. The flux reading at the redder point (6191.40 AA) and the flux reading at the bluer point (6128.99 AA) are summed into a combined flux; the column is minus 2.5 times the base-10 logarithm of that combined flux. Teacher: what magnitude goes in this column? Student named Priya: -4.32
